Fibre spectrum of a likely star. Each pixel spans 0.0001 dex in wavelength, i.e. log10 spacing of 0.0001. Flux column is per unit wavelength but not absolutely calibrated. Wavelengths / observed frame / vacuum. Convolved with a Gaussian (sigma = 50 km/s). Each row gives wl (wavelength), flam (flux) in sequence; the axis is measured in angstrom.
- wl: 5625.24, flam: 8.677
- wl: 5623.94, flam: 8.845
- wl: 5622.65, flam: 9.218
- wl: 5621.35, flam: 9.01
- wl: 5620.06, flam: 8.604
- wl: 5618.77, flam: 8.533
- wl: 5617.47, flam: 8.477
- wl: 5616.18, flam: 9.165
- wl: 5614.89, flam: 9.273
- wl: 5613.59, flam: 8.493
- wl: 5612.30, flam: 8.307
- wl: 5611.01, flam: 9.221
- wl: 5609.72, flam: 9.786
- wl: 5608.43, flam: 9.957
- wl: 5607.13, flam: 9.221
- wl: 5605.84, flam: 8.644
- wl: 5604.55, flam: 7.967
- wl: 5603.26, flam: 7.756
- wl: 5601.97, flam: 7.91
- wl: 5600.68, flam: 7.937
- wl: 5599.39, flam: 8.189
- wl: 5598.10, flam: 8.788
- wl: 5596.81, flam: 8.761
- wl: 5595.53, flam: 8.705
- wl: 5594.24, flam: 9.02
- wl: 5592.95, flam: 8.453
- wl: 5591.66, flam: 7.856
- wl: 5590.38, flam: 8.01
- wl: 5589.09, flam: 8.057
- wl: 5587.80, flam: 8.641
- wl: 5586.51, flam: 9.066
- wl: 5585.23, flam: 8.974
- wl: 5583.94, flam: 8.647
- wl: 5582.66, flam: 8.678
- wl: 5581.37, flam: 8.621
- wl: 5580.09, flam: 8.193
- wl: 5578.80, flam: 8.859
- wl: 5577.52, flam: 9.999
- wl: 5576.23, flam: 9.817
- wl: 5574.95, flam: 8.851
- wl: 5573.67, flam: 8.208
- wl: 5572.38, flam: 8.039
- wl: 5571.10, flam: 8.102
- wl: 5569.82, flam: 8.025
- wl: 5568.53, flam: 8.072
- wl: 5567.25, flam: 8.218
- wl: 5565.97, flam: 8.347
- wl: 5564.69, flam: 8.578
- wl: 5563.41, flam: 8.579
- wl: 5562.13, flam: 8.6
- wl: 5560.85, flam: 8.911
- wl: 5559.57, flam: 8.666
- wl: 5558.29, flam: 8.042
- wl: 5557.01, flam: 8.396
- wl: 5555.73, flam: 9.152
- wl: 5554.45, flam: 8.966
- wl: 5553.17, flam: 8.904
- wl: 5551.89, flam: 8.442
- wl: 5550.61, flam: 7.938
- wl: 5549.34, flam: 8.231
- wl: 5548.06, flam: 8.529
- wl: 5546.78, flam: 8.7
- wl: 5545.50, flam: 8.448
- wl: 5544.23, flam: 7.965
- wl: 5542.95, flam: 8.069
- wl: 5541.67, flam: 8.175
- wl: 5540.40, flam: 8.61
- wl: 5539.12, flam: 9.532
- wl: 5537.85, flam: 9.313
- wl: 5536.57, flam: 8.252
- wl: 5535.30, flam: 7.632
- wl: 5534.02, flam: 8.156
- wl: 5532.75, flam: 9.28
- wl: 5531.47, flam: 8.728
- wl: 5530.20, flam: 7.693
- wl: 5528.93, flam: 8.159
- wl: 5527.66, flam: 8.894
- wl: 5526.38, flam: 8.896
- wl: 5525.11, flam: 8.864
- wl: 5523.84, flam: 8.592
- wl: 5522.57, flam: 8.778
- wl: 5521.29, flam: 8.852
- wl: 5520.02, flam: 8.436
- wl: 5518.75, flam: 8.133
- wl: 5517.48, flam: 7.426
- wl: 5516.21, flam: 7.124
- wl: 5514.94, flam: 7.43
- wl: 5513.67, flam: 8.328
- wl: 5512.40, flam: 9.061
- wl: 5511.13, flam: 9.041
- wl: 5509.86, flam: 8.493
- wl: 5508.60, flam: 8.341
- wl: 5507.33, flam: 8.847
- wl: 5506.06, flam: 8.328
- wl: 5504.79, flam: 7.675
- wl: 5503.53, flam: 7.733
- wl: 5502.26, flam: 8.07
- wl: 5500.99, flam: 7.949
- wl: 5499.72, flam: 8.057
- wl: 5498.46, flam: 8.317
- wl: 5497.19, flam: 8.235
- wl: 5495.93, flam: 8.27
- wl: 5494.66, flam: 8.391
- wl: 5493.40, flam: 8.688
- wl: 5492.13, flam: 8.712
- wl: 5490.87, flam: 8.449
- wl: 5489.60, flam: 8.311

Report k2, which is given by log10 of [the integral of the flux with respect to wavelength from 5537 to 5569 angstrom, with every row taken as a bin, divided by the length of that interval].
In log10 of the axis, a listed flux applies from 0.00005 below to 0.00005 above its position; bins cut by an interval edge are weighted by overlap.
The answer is 0.931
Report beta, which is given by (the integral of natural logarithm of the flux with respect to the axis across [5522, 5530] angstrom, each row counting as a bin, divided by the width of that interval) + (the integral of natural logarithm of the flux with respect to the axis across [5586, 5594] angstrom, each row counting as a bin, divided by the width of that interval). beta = 4.28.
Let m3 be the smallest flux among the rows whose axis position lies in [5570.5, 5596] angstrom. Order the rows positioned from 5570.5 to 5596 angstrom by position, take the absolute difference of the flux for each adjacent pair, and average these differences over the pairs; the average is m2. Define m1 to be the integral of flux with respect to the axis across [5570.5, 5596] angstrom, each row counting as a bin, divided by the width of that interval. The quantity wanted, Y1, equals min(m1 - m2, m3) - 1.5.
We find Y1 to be 6.36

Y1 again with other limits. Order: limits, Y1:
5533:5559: 6.13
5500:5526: 5.62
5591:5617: 6.26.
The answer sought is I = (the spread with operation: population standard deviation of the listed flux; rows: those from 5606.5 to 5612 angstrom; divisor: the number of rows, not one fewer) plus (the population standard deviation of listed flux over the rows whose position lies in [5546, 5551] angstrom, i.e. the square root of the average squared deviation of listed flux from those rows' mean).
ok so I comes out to 0.62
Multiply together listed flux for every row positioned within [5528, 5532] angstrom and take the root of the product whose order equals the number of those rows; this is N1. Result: 8.2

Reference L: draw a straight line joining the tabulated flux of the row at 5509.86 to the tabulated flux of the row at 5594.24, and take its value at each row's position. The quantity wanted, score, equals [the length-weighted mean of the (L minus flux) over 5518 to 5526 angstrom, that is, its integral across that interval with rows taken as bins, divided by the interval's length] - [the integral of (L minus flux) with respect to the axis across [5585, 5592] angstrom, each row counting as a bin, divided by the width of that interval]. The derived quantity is -0.6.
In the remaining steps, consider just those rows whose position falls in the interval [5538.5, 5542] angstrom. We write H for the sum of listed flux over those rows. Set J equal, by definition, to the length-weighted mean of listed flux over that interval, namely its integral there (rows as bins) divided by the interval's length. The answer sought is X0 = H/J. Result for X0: 2.98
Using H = 26.3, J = 8.8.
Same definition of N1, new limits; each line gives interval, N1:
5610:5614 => 8.7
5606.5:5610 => 9.6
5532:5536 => 8.3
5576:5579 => 9.5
